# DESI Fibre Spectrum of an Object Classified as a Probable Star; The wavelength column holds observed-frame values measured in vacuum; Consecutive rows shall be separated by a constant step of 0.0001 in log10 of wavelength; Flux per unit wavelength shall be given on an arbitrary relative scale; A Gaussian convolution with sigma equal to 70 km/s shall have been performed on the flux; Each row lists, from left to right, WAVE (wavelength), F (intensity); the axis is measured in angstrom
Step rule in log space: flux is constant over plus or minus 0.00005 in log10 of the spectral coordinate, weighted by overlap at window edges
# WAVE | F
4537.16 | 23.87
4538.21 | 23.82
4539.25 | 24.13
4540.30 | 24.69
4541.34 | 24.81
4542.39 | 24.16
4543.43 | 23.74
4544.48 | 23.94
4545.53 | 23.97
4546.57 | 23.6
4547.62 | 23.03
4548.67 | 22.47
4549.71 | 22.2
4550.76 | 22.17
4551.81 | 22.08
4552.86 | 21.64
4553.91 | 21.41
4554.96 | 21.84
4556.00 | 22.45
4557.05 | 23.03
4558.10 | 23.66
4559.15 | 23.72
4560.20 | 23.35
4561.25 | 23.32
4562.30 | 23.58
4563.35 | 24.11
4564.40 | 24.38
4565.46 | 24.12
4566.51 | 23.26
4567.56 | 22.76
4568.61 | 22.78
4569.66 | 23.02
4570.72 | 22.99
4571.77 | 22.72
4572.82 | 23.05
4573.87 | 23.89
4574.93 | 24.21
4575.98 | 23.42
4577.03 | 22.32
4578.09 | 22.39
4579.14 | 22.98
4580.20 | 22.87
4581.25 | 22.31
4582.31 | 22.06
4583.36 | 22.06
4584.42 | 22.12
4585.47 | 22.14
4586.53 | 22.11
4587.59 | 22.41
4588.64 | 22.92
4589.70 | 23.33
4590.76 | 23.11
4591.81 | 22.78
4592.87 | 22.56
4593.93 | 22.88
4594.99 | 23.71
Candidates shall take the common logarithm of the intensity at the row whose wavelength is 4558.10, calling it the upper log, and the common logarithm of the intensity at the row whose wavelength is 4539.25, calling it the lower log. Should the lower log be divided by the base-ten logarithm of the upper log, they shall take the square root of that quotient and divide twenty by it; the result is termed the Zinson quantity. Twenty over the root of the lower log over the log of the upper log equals 6.32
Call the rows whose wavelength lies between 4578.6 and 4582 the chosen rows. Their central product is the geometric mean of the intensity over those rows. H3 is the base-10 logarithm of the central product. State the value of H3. 1.36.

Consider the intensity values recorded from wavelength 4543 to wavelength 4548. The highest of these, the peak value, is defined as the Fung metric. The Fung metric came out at 23.97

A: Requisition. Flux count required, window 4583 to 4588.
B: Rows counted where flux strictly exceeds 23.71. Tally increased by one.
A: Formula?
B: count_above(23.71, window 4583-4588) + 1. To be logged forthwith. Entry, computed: 1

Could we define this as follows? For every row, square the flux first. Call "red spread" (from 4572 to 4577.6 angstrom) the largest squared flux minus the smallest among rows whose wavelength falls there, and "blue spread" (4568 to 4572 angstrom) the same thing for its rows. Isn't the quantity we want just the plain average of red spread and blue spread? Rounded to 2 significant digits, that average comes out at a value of 51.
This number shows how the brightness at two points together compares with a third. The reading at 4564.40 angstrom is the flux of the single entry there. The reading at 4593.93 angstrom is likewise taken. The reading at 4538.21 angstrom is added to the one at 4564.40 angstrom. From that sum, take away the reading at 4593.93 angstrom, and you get 25.3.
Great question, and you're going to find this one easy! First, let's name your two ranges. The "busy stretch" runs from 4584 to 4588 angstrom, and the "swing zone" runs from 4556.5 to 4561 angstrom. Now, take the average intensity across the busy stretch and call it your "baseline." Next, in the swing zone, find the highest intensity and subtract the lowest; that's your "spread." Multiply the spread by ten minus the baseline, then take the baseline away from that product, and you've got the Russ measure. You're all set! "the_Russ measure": -30.6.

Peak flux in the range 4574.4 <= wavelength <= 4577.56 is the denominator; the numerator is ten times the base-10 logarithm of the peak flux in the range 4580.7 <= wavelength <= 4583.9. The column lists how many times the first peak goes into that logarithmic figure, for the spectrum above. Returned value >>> 0.557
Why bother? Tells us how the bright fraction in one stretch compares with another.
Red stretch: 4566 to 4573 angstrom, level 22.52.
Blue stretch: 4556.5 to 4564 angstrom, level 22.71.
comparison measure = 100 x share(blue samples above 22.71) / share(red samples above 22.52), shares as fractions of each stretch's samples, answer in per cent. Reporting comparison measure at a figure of 100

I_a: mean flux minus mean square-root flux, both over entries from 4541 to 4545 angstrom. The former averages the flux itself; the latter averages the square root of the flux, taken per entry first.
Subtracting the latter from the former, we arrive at 19.2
